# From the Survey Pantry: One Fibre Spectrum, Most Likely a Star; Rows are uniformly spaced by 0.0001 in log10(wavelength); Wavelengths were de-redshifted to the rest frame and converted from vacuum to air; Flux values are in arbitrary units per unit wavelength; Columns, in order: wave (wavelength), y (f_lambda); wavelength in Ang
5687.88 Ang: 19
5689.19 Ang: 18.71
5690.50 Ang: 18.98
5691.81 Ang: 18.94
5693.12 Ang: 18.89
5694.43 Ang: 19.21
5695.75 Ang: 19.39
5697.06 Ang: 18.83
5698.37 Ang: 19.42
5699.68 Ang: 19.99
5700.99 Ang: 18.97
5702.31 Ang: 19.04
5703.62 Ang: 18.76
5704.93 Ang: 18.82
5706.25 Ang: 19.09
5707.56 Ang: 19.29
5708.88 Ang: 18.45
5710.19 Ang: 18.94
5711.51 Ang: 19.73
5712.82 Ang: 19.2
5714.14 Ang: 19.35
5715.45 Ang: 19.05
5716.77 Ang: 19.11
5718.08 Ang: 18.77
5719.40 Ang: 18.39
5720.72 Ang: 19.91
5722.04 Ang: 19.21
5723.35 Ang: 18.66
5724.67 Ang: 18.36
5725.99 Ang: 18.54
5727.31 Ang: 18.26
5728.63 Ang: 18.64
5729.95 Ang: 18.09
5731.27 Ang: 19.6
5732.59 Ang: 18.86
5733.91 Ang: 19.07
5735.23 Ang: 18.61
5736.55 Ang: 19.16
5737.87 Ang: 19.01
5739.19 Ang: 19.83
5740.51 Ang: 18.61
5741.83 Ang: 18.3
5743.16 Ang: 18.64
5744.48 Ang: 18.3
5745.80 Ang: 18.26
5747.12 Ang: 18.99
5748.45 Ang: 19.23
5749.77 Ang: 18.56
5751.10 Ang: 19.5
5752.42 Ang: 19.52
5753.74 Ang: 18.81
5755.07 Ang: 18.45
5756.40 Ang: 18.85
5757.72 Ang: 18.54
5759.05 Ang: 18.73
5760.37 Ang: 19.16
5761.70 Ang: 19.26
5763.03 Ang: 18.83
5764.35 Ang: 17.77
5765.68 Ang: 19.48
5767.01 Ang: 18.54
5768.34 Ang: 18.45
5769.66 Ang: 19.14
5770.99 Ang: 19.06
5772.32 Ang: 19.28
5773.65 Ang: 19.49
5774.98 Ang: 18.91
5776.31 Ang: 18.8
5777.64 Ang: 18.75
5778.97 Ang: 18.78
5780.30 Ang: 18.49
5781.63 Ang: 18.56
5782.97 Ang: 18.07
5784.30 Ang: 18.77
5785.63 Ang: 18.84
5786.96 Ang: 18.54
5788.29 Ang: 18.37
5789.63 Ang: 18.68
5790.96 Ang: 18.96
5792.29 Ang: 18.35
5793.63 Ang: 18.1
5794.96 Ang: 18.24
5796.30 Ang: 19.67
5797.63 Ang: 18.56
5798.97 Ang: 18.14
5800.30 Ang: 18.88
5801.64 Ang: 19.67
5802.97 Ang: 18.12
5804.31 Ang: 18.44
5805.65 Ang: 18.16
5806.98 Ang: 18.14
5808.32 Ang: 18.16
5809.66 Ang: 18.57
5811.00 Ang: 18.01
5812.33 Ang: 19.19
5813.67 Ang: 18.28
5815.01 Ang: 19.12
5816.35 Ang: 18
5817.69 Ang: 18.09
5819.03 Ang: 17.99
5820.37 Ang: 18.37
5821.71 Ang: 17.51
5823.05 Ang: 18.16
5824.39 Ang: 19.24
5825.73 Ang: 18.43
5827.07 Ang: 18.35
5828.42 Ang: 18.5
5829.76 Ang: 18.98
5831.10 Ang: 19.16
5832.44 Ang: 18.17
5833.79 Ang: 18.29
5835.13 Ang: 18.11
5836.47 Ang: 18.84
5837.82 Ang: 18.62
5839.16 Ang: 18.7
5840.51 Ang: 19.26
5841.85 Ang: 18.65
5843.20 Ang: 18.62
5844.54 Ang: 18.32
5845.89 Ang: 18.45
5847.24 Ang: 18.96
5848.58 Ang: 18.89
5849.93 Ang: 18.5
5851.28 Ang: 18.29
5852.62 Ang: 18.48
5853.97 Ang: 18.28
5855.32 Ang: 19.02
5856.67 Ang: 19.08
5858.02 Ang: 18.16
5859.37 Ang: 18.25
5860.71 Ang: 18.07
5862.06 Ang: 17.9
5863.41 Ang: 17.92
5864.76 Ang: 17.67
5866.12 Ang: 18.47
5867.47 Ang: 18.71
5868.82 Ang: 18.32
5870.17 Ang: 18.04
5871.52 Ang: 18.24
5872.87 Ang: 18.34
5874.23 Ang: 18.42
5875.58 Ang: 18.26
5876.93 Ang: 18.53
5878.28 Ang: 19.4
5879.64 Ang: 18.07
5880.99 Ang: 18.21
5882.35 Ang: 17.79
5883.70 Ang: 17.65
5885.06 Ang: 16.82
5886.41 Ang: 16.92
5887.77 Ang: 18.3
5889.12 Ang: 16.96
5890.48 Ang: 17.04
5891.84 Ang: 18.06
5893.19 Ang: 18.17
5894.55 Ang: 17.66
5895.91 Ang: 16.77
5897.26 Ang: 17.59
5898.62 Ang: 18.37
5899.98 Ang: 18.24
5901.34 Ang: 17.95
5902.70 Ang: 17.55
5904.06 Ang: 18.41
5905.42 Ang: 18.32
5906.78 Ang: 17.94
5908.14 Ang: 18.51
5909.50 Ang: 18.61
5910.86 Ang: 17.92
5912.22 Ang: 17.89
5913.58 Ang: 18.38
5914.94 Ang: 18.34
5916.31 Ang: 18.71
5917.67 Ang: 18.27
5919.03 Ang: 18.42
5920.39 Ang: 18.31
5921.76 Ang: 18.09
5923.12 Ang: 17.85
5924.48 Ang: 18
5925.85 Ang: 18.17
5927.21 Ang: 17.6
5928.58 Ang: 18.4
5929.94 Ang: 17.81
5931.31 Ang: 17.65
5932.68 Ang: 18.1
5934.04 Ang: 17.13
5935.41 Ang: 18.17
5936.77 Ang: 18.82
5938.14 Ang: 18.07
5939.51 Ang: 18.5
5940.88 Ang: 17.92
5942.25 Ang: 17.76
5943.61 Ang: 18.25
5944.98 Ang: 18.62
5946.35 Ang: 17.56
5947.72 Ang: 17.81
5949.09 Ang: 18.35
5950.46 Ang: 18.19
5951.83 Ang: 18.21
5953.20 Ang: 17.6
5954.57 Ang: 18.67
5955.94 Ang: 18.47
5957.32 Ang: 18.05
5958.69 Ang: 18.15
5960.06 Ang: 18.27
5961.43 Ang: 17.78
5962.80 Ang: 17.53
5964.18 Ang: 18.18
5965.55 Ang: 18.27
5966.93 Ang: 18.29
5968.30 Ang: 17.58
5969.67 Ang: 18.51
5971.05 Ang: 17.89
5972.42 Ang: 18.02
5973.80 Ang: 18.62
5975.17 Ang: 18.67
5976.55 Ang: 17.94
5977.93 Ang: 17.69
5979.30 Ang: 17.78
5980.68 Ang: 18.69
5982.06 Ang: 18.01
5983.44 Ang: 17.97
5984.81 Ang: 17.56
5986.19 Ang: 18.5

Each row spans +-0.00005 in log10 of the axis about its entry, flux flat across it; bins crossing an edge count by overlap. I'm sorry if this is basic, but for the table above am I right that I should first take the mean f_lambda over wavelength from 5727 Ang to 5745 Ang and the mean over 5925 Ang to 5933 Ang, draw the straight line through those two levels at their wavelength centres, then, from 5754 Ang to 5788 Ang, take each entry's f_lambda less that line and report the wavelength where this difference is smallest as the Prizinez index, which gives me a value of 5764.35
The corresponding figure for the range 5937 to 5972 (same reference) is 5946.35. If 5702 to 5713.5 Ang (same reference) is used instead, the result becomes 5708.88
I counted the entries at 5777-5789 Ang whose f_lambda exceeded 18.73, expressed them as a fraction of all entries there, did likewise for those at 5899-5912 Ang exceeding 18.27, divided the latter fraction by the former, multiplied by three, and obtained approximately 3.0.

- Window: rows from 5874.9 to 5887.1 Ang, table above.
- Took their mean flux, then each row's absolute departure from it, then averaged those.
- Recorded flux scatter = 0.59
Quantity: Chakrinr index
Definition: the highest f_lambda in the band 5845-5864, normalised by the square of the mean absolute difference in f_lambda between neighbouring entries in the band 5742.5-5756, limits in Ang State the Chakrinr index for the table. 94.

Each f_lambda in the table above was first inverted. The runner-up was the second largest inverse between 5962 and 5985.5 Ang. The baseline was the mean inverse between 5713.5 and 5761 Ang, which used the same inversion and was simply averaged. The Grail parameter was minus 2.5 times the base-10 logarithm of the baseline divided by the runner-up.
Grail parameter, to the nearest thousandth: 0.077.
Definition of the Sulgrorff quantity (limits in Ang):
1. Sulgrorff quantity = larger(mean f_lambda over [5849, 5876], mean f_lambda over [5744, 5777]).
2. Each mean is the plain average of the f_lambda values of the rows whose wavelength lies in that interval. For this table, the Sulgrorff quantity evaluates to 18.9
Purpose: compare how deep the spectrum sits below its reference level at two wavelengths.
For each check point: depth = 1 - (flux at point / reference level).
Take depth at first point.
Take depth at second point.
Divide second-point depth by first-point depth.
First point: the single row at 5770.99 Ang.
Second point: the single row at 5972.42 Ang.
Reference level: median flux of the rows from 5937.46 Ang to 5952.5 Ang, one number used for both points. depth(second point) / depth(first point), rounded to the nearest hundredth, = -0.20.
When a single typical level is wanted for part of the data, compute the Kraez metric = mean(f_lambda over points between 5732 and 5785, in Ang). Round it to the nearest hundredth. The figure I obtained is 18.84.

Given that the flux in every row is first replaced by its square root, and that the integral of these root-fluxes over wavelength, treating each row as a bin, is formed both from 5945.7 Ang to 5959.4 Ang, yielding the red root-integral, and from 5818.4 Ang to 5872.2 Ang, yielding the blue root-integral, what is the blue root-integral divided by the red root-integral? 4.0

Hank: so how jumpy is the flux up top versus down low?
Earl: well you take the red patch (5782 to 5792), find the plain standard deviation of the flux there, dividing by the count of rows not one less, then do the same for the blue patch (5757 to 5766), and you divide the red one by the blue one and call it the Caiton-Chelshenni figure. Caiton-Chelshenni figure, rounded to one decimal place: 0.5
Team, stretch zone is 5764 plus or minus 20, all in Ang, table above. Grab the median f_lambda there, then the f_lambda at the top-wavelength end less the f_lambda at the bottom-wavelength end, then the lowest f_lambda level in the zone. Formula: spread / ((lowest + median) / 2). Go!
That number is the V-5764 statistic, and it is -0.01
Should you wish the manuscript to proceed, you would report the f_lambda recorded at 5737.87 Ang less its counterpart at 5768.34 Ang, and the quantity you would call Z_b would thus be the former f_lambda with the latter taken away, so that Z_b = 0.6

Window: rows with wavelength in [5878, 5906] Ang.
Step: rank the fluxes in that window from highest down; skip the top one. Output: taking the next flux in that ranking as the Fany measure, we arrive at 18.41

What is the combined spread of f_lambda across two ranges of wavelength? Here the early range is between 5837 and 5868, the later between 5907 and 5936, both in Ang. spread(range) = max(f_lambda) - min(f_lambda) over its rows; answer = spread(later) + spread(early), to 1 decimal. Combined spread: 3.2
